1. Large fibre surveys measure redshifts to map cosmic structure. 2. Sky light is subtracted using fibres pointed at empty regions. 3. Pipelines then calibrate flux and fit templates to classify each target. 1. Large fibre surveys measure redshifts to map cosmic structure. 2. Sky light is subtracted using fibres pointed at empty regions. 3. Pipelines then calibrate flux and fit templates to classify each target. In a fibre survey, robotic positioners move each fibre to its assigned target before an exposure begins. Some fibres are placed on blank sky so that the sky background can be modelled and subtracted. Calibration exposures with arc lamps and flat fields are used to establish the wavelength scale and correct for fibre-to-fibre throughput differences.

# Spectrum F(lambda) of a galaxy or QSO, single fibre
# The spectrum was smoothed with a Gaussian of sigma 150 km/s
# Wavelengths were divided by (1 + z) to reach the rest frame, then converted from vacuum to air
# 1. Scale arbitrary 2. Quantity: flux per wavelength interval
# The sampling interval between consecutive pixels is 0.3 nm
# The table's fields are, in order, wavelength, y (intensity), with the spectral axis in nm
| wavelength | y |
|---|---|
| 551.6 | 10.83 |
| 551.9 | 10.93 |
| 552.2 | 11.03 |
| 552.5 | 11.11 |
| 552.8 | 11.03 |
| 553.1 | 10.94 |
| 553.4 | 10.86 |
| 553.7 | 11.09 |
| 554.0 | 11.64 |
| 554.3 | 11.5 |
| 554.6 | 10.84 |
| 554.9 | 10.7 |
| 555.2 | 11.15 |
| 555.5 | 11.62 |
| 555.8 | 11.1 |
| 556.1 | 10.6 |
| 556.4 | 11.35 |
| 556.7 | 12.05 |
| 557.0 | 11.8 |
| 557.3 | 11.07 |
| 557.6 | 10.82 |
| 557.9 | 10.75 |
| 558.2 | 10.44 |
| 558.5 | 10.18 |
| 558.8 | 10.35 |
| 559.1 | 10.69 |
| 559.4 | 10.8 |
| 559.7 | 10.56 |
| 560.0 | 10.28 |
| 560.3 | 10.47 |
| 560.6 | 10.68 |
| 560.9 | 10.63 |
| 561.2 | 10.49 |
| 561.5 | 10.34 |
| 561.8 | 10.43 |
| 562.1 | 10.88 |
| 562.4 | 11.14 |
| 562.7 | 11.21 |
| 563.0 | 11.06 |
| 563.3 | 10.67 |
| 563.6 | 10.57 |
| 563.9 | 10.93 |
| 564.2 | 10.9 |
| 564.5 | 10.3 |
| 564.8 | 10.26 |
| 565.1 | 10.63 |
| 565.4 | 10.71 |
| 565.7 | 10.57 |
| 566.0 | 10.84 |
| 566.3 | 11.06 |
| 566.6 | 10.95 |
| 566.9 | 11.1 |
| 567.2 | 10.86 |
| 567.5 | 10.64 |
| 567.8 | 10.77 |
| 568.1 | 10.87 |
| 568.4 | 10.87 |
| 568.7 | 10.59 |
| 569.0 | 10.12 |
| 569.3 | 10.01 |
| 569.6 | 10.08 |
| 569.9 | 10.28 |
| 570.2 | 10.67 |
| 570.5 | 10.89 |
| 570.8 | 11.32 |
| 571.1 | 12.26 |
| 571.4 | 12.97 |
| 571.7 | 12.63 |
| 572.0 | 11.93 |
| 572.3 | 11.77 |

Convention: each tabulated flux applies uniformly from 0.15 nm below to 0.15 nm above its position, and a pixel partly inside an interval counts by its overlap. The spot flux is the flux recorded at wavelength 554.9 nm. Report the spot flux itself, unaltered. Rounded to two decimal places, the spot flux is 10.70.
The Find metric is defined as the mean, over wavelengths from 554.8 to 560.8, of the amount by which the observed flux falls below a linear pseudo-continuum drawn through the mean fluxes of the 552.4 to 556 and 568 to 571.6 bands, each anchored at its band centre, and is 0.21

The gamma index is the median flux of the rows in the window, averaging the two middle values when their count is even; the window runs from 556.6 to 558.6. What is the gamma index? 10.8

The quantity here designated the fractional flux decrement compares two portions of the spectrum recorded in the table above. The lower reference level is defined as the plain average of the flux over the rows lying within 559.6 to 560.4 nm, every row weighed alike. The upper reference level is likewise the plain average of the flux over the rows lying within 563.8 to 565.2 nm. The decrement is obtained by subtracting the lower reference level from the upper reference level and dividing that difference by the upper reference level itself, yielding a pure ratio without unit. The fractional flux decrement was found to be 0.016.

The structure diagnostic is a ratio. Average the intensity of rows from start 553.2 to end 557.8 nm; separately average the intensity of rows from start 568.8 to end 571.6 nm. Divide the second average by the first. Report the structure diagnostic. 0.98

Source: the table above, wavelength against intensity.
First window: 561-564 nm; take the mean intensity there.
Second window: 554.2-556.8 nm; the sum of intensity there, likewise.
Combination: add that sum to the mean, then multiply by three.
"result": 335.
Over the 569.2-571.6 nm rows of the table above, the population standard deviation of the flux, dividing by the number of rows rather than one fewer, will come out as 1.0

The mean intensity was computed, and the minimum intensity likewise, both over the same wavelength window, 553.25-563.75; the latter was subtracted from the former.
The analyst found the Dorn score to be 0.70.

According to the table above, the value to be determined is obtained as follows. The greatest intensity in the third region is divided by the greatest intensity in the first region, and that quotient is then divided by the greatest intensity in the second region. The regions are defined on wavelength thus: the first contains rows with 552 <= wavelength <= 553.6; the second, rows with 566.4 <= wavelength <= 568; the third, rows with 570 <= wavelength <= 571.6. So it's 0.105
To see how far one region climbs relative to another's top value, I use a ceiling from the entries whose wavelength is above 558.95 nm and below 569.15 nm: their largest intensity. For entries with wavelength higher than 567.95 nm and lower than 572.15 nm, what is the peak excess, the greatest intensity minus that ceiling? 1.8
